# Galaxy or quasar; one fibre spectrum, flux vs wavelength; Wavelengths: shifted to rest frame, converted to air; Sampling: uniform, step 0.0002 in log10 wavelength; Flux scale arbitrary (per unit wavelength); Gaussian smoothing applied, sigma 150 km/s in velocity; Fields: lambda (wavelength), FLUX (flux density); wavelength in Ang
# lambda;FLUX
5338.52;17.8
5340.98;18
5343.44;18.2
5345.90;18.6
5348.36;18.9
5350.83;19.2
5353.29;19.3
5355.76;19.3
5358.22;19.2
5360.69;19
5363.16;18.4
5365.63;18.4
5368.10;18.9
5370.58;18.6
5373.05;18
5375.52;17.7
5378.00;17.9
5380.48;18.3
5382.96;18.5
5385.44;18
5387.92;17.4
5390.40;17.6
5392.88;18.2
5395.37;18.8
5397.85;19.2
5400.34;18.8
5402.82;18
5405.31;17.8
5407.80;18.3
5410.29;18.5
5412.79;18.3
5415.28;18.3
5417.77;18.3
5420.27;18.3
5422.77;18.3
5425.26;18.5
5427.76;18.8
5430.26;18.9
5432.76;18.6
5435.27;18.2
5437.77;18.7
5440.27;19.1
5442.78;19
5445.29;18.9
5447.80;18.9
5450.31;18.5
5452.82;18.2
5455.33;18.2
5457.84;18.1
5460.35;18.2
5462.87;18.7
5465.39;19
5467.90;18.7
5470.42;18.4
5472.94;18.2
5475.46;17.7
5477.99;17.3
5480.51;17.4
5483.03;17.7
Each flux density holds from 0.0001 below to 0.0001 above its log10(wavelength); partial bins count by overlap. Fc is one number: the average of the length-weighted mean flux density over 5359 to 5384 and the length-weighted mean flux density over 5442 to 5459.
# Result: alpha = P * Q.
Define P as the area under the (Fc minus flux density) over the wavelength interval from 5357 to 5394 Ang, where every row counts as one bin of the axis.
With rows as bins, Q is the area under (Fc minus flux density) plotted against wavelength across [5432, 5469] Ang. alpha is -36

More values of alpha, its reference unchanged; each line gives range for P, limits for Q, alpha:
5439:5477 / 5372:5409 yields -23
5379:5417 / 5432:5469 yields -39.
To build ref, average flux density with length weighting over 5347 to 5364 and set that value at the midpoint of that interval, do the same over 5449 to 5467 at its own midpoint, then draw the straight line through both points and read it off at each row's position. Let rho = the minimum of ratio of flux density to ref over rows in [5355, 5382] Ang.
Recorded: 0.93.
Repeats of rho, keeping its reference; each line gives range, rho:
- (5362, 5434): 0.92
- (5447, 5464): 0.98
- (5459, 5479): 0.94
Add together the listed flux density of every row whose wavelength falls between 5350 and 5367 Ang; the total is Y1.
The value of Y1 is 133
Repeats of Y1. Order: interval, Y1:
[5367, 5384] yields 128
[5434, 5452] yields 131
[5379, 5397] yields 127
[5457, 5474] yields 129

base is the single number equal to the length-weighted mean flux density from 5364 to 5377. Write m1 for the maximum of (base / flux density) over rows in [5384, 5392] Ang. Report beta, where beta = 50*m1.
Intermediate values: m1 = 1.05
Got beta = 52.6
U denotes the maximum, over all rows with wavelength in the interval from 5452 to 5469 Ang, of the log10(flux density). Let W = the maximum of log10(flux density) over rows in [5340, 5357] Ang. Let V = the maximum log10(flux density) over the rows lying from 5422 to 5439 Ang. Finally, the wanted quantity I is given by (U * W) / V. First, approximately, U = 1.28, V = 1.28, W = 1.29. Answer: 1.29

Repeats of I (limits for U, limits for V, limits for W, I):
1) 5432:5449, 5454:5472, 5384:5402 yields 1.29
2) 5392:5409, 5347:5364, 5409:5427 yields 1.26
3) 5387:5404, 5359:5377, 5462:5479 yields 1.28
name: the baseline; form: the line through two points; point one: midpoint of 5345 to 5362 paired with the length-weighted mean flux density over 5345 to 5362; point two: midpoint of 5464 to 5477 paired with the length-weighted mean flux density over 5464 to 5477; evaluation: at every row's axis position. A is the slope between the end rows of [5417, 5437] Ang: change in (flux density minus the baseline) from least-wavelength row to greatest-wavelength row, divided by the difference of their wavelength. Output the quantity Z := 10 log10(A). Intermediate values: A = 0.000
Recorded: -35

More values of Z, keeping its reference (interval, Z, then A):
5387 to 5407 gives -15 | 0.029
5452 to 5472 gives -18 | 0.017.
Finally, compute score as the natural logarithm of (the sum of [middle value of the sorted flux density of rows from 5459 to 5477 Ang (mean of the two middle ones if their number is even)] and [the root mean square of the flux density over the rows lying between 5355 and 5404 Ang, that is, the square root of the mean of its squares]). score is 3.61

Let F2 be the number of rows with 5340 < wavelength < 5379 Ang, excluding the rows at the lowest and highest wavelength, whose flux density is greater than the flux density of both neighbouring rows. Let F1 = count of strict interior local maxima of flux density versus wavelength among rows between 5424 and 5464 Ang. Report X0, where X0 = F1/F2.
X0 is 2.0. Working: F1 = 2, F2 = 1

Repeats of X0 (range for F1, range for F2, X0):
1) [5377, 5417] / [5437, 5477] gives 1.5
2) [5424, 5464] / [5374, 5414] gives 0.7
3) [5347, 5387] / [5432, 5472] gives 1.0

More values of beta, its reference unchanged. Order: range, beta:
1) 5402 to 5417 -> 51.4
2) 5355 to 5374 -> 50.9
